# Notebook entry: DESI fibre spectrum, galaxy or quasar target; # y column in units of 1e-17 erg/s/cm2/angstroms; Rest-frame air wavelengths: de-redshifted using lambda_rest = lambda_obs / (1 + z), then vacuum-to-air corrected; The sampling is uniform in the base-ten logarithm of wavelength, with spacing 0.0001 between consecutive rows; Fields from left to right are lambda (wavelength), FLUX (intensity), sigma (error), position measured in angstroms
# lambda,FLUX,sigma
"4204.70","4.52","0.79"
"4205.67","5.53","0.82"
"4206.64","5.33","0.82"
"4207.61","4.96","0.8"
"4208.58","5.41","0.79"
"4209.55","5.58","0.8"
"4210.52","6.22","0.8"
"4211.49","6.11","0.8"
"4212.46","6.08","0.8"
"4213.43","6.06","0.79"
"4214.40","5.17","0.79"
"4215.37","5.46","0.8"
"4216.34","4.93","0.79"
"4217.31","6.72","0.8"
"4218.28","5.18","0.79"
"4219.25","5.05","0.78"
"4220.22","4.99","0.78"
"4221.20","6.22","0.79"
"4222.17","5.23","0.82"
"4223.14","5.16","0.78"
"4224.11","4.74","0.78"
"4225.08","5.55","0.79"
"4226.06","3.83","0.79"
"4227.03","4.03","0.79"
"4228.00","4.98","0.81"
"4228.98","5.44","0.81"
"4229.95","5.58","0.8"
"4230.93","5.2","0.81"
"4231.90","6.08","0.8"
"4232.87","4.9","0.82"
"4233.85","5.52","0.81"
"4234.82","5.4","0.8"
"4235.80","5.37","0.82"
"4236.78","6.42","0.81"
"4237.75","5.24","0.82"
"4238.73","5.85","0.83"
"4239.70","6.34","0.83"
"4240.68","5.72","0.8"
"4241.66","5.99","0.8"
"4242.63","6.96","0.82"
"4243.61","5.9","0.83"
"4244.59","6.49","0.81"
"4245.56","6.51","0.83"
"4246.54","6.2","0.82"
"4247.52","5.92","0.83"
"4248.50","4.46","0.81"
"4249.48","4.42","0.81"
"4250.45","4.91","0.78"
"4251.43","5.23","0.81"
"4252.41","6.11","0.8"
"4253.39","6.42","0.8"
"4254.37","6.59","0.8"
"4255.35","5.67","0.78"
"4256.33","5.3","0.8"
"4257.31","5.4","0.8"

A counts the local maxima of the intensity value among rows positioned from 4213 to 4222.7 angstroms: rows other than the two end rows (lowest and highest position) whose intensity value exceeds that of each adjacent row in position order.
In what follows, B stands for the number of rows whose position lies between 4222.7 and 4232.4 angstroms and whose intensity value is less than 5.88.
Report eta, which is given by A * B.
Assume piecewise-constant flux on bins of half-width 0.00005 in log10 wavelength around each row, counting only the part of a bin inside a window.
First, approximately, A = 3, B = 9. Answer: 27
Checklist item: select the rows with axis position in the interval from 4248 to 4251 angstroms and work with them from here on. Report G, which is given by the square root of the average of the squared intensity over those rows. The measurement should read 4.60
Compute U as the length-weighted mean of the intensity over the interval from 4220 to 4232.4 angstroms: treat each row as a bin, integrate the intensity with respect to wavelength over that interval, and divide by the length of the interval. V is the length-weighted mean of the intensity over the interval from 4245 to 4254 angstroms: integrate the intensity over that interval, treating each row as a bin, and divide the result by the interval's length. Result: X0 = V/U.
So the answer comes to 1.09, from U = 5.16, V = 5.60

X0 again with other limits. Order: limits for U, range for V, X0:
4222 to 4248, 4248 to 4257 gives 0.98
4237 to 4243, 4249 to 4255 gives 0.93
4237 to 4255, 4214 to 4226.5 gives 0.90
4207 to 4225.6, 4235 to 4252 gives 1.04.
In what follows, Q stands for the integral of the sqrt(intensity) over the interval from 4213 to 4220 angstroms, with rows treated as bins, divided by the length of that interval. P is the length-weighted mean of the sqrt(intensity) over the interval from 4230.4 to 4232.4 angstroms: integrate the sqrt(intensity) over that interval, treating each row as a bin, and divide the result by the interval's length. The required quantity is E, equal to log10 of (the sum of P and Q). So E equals 0.674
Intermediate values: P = 2.37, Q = 2.3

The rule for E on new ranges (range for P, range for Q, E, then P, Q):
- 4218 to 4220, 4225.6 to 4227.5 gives 0.628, 2.26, 2.0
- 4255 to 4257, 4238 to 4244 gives 0.682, 2.34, 2.5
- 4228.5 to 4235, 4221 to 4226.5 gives 0.661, 2.34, 2.2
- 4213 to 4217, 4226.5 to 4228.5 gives 0.648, 2.33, 2.1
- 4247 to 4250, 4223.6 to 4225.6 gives 0.651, 2.22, 2.3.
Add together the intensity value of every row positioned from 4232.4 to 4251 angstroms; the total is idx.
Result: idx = 109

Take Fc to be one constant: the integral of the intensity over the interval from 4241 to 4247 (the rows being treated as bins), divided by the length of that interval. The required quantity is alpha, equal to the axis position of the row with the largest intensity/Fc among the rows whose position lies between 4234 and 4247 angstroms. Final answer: 4242.63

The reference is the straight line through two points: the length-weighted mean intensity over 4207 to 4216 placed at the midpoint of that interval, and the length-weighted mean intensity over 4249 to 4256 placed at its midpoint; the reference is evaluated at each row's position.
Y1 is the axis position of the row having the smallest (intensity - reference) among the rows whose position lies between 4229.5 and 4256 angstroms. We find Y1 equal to 4249.48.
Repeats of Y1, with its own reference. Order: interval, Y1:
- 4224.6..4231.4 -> 4226.06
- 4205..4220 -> 4216.34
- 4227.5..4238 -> 4232.87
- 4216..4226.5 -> 4226.06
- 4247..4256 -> 4249.48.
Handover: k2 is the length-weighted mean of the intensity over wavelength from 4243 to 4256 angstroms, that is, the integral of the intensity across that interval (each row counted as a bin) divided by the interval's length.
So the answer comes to 5.76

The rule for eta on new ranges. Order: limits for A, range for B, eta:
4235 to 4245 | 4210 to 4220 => 15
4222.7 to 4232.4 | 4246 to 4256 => 10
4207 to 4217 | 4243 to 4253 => 8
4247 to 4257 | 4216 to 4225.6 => 8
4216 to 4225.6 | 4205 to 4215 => 12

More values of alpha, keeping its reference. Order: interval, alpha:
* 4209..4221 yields 4217.31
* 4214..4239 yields 4217.31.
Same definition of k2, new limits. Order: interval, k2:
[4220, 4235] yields 5.18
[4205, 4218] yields 5.63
